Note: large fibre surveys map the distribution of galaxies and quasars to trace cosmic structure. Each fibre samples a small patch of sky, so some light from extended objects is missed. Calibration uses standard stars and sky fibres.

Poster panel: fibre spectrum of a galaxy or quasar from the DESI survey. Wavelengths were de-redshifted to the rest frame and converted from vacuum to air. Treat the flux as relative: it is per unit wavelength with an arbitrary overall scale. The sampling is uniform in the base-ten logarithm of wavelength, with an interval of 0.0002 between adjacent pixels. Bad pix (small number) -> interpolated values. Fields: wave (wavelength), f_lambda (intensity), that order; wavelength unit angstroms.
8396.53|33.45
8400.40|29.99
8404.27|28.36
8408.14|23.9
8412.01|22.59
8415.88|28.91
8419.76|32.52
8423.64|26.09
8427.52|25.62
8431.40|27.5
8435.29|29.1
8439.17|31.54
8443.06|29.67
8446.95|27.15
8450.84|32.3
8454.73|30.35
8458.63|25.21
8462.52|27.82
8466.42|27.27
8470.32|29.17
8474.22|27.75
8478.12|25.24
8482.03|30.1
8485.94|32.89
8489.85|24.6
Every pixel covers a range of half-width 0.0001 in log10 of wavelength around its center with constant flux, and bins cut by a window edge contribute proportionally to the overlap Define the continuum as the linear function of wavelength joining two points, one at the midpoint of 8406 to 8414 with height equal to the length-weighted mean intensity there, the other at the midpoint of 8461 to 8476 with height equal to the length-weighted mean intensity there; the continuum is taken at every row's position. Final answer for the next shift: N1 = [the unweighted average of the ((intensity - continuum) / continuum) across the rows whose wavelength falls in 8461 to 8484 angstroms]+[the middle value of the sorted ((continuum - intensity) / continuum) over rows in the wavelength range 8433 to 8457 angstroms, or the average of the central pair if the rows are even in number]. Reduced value -0.157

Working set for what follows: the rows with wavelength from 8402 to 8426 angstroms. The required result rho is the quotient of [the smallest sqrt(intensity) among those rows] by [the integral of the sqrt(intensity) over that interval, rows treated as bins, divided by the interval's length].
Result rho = 0.915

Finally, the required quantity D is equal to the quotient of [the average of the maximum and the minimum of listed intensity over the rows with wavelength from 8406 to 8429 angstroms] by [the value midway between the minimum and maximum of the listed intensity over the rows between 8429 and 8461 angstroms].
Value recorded 0.96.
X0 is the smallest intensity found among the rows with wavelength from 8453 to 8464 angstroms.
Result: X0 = 25.21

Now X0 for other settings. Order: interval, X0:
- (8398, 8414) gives 22.59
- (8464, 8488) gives 25.24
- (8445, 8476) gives 25.21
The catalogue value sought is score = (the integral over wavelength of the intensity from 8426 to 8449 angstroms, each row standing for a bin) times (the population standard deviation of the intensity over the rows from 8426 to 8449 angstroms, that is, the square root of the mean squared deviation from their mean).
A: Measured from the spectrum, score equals 1257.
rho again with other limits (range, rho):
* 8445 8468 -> 0.943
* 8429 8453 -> 0.960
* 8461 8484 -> 0.952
